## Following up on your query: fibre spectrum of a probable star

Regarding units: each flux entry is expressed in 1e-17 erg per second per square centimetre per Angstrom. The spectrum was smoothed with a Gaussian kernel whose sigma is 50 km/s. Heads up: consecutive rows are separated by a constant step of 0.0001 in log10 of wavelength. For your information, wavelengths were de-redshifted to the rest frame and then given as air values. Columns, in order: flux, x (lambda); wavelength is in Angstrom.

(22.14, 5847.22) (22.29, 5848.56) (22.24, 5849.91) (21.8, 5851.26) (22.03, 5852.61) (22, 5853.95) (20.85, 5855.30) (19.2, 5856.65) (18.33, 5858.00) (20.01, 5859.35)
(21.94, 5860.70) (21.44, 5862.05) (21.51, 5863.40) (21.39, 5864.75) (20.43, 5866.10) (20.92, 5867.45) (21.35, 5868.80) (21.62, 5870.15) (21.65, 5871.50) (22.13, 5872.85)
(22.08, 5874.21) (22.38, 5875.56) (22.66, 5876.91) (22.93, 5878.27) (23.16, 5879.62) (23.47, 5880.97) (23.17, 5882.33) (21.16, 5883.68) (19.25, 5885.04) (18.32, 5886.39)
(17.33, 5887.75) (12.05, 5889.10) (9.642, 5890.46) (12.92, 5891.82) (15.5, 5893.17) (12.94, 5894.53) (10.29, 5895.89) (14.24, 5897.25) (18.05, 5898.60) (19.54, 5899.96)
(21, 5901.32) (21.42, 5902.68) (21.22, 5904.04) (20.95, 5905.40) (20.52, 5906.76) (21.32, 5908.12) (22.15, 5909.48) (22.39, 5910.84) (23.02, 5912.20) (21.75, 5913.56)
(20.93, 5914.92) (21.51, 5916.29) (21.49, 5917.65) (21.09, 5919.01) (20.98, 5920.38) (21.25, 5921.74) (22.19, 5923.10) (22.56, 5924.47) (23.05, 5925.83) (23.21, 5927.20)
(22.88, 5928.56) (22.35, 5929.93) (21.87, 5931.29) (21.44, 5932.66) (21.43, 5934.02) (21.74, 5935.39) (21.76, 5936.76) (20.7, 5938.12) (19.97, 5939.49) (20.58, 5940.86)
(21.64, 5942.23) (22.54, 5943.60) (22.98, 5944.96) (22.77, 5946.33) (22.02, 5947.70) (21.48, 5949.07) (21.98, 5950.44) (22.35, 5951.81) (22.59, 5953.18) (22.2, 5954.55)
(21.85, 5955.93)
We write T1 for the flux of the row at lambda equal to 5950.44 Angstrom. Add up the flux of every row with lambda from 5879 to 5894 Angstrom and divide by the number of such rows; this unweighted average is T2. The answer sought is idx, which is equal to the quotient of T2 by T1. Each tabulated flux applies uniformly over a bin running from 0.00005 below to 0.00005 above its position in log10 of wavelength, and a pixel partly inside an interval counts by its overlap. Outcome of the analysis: 0.81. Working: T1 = 21.98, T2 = 17.8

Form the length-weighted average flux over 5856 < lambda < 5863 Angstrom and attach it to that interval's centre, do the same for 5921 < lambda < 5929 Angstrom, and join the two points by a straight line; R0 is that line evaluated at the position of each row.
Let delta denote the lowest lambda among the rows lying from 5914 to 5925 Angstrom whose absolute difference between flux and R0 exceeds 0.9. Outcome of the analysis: 5914.92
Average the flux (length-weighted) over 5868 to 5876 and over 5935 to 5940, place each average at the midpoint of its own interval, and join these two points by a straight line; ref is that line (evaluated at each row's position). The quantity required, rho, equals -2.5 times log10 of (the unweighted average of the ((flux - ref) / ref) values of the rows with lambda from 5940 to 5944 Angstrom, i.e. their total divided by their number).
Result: 3.9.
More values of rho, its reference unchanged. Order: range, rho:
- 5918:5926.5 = 3.8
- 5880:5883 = 2.8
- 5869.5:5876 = 5.5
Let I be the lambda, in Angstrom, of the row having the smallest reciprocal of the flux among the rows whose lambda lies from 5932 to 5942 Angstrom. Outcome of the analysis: 5936.76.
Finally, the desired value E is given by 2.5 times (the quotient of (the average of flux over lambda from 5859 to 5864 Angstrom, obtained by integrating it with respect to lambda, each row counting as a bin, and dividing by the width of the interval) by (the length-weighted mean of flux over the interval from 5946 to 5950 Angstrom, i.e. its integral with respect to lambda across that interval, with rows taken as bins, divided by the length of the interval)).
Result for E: 2.42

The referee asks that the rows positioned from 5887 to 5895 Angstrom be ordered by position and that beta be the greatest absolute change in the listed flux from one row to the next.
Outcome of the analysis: 5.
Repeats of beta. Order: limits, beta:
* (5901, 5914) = 1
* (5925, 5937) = 1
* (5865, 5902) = 5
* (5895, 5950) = 4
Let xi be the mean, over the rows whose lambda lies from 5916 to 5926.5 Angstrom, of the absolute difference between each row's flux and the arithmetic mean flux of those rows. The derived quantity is 0.6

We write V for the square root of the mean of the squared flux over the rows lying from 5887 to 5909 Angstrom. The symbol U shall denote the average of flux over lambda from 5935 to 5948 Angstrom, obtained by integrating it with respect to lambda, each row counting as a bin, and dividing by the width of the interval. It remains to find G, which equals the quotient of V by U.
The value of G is 0.8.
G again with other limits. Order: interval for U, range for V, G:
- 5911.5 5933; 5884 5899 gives 0.7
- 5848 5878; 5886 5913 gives 0.9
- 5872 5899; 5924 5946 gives 1.2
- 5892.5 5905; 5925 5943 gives 1.3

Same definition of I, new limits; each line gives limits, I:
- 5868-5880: 5879.62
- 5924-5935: 5927.20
